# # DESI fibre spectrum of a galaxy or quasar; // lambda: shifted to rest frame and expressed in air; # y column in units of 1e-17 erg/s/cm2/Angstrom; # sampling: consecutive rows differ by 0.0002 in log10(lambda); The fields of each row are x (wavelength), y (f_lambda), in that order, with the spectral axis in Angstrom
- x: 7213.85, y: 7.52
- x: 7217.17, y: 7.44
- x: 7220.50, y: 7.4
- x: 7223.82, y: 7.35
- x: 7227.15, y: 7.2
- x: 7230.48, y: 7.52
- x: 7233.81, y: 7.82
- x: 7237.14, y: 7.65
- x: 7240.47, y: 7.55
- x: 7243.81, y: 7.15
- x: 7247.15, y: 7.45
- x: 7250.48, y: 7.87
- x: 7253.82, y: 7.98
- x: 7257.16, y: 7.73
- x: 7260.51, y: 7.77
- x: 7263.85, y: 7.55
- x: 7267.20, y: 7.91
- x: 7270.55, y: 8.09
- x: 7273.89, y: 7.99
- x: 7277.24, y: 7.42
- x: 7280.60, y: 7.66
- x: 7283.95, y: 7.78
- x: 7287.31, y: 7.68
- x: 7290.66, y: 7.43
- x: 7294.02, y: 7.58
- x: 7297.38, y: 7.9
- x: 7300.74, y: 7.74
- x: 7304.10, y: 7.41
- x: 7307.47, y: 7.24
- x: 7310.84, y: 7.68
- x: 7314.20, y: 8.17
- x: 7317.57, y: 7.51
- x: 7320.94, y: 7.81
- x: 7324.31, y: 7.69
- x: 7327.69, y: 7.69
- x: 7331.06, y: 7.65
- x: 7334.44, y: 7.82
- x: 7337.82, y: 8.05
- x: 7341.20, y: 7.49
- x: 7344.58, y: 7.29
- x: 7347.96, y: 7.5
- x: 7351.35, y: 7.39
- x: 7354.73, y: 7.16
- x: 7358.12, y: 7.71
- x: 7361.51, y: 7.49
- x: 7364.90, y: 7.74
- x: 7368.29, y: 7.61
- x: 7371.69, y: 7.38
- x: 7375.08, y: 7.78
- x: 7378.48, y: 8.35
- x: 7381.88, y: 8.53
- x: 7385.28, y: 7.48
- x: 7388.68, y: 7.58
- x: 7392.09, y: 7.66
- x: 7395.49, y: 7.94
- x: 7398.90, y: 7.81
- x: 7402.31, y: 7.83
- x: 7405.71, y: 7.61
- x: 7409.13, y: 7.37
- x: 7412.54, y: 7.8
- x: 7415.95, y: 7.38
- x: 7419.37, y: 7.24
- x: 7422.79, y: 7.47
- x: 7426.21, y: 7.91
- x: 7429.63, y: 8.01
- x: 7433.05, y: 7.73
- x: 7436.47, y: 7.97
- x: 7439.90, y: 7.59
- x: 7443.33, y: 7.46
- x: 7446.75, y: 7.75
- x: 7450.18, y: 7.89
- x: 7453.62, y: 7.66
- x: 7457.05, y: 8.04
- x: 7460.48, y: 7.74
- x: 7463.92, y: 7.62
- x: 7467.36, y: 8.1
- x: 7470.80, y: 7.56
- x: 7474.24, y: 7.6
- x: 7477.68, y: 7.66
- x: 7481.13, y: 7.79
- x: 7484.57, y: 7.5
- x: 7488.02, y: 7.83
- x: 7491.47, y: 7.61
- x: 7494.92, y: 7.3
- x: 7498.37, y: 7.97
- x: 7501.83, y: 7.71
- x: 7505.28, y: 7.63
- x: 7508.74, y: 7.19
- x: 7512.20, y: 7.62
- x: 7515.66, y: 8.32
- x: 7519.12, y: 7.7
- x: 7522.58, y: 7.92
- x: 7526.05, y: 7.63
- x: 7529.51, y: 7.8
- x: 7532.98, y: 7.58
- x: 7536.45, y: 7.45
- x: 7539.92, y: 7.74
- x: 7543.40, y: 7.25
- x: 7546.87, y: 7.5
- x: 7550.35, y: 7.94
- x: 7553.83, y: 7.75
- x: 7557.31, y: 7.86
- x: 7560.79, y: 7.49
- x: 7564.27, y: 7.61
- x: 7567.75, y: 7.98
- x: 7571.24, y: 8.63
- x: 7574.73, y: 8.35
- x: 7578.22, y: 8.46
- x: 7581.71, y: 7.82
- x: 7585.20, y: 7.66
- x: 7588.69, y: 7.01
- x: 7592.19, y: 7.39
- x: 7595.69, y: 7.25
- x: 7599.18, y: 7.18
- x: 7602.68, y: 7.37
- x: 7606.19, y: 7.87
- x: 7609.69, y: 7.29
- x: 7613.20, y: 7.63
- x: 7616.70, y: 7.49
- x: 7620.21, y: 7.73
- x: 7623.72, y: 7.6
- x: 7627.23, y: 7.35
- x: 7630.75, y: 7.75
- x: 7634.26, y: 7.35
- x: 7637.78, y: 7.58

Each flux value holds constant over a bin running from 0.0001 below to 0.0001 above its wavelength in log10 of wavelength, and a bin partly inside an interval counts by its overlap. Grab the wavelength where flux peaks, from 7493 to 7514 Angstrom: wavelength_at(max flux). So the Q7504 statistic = 7498.37 Angstrom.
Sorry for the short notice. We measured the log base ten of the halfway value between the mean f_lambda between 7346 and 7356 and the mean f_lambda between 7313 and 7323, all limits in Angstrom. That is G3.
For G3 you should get 0.880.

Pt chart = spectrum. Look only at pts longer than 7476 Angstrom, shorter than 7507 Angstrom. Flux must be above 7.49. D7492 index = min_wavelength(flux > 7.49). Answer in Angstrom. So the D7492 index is 7477.68 Angstrom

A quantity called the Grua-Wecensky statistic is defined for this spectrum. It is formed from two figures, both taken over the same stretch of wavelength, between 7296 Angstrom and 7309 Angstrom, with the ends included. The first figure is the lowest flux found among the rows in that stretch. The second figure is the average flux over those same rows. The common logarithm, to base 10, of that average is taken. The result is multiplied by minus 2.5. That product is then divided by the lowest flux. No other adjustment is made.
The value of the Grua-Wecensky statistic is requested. -0.304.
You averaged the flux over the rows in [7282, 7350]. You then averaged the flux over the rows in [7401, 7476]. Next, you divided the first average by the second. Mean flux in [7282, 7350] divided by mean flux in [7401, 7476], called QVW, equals 0.99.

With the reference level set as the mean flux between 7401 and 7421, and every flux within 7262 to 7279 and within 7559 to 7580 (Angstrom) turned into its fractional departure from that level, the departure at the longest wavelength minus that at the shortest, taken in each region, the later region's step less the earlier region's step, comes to 0.15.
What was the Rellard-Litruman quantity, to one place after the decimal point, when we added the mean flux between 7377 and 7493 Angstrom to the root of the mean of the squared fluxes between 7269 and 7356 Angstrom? 15.4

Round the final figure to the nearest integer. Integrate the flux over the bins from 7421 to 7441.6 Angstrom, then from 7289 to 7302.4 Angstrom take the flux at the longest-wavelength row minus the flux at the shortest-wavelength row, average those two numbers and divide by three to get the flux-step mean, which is 27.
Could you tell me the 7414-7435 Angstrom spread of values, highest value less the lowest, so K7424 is 0.77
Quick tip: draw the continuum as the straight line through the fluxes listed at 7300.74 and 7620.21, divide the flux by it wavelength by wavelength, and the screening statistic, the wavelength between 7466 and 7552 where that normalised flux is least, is 7508.74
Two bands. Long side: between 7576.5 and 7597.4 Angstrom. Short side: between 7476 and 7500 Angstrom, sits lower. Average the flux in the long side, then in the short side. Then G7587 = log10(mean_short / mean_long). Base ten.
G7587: 0.0038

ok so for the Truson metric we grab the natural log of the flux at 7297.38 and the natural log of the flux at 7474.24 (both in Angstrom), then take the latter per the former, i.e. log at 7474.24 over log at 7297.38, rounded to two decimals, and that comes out 0.98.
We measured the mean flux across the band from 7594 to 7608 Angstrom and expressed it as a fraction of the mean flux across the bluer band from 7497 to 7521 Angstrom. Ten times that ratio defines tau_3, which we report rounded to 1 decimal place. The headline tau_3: 9.6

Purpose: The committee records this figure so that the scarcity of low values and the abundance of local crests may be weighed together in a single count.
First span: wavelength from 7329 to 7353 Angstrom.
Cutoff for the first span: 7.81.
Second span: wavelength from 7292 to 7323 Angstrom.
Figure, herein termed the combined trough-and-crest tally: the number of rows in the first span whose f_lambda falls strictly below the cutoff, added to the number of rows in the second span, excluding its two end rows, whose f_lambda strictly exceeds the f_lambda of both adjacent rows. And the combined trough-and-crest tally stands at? 7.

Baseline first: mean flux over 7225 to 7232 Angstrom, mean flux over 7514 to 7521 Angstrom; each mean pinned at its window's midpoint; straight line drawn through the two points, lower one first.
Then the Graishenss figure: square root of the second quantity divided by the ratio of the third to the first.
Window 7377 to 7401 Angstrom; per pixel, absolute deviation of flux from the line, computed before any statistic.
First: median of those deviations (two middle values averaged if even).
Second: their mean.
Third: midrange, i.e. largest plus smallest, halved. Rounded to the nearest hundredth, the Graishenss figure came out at 0.38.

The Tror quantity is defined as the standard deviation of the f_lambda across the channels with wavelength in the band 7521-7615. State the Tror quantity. 0.38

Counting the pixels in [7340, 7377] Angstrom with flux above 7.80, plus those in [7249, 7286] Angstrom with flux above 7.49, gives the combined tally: 10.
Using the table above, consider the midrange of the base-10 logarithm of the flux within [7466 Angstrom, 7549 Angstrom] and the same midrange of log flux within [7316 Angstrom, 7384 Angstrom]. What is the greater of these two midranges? 0.893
